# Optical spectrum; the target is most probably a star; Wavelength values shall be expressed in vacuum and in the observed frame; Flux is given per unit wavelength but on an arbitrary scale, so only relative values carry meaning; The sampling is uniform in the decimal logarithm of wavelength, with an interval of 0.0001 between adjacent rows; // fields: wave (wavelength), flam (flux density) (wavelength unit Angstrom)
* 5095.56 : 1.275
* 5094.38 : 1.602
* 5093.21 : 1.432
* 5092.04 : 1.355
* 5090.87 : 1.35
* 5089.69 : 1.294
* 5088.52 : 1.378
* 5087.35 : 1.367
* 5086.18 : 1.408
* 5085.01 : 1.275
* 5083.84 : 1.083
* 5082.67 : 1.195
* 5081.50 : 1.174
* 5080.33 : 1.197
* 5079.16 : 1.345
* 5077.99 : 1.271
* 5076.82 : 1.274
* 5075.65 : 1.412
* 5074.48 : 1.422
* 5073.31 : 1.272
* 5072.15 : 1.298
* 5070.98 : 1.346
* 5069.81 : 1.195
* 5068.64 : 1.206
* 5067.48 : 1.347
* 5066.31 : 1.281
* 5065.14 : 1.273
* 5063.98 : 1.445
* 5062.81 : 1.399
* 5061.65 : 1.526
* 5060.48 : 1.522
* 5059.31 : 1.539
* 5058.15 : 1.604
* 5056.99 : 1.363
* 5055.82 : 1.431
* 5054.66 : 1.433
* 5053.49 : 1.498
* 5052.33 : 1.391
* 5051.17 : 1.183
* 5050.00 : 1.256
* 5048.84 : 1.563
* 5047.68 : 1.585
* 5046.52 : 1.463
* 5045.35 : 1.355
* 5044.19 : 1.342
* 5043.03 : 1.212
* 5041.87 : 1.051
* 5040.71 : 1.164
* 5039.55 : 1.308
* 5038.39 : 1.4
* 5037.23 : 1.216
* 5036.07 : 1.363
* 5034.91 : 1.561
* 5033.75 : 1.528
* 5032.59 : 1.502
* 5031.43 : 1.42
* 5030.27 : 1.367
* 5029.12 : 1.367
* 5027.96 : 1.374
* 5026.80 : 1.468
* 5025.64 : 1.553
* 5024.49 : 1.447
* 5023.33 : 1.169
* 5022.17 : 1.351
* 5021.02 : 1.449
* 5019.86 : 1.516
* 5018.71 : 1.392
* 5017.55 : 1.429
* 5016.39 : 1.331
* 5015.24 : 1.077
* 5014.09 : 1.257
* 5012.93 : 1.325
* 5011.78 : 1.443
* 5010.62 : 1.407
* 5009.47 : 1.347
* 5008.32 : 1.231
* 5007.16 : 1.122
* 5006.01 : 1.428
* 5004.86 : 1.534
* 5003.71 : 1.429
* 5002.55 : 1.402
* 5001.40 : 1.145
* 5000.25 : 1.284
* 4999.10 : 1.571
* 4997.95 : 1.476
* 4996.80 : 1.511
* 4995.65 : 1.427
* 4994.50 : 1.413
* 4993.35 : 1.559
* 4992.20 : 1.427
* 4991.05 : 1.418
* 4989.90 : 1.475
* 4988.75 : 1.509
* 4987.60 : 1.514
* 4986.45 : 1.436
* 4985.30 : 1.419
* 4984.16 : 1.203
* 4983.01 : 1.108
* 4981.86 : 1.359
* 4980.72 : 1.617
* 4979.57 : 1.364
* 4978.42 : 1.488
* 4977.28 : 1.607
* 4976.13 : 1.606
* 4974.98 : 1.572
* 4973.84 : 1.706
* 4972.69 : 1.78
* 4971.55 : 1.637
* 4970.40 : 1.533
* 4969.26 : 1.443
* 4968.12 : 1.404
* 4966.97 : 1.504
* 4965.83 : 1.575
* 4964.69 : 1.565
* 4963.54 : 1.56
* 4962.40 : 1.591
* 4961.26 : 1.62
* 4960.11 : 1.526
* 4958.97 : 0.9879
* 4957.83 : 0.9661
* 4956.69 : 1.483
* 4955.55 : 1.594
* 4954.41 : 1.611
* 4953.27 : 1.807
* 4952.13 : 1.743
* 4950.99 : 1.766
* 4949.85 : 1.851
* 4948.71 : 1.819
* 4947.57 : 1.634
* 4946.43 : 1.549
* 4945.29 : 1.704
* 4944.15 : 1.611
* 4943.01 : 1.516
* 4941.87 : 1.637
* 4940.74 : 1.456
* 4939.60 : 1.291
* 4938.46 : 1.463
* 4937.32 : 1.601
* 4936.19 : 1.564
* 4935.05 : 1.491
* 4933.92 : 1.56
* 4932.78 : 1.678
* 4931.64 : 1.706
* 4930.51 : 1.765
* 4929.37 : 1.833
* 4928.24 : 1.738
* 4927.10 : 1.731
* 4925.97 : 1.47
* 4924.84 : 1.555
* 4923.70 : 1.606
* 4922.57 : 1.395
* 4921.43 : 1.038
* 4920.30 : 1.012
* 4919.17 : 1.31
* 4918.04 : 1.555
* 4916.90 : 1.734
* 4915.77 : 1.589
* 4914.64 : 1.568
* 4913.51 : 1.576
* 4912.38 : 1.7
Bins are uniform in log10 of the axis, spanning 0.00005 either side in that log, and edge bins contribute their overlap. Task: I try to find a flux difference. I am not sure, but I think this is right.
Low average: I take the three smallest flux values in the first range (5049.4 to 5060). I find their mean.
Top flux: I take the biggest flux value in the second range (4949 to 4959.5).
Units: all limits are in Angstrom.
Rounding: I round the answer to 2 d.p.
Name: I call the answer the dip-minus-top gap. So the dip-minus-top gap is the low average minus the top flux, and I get -0.58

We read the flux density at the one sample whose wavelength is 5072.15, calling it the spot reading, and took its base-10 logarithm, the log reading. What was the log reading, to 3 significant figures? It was 0.113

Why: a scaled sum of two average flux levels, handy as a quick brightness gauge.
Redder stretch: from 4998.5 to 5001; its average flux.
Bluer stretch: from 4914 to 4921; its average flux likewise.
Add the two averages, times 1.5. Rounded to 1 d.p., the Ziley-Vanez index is 4.3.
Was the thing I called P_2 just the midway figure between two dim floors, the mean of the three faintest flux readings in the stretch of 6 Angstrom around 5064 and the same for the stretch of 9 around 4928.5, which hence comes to 1.44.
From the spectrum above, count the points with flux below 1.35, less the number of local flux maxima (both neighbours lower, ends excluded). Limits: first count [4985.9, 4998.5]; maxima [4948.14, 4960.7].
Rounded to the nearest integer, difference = -2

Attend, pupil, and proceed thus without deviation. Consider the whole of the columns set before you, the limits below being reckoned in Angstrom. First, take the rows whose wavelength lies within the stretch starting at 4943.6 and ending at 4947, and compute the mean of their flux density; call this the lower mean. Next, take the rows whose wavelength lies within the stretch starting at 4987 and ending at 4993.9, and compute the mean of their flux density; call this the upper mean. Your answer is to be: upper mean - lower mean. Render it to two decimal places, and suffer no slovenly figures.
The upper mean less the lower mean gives -0.14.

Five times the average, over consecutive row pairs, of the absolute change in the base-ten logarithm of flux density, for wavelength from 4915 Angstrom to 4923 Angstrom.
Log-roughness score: 0.34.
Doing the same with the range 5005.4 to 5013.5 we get 0.21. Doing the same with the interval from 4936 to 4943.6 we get 0.20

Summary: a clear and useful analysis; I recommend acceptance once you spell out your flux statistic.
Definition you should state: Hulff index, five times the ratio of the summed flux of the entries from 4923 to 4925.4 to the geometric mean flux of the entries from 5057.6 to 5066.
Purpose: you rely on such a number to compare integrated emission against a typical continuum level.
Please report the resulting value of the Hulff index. 11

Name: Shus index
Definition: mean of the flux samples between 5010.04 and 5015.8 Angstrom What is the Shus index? 1.30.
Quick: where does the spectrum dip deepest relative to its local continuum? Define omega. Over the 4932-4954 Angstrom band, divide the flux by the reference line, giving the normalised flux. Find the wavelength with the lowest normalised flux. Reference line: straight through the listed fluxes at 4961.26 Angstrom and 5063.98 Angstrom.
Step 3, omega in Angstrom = 4939.60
